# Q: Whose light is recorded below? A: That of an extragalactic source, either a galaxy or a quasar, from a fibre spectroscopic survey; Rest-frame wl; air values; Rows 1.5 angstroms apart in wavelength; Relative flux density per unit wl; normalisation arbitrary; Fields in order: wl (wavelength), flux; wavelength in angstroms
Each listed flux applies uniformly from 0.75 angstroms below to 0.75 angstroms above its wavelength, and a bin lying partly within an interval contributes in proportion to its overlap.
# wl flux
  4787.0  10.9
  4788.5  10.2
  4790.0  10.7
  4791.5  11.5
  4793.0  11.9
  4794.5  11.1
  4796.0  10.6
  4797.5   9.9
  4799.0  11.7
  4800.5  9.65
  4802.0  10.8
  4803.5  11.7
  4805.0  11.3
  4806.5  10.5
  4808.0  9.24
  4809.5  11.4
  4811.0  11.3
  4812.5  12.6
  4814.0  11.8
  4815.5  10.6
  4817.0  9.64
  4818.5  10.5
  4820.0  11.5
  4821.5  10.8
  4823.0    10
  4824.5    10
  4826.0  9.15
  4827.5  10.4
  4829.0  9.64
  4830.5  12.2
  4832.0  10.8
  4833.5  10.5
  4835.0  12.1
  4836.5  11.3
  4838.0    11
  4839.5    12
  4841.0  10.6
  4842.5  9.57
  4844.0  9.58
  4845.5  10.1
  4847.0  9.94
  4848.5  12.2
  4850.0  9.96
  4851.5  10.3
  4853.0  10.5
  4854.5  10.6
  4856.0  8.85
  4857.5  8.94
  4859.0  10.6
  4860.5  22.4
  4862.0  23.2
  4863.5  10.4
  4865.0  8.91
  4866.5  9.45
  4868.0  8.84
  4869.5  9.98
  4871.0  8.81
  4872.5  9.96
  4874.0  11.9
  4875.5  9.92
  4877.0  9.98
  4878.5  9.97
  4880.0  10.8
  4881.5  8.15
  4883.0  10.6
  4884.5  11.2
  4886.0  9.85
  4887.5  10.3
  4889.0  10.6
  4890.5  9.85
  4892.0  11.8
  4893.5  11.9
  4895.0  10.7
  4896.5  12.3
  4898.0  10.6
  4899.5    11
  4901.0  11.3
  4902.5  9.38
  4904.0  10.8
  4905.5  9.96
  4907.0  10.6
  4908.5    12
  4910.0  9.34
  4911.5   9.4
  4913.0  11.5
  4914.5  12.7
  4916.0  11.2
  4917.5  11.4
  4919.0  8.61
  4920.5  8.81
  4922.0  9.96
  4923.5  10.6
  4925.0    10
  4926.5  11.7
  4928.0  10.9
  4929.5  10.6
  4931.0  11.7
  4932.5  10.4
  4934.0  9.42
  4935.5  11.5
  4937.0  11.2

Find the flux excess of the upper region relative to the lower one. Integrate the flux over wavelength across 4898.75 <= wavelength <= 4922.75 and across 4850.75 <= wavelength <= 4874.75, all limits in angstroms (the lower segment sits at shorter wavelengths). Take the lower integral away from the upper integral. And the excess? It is -24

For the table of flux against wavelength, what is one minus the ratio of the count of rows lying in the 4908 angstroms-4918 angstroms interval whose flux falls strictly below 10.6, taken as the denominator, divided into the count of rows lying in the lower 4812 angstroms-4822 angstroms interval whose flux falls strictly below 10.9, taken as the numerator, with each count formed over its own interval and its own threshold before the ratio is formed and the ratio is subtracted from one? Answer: -1.0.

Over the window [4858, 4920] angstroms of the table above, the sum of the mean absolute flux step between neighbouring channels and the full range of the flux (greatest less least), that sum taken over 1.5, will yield 11.2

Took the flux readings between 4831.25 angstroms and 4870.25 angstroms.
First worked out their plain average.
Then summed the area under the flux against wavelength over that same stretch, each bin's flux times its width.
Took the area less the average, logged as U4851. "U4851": 428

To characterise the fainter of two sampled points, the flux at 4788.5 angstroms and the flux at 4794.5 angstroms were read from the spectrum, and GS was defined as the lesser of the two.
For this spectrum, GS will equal 10.2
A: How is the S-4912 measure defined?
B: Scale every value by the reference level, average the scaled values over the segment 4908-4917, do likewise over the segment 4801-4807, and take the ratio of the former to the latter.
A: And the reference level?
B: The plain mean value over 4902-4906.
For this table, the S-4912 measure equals 1.00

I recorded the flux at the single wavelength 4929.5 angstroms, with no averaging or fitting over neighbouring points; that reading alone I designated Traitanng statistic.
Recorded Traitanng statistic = 10.6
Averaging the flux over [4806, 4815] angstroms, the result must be 11.1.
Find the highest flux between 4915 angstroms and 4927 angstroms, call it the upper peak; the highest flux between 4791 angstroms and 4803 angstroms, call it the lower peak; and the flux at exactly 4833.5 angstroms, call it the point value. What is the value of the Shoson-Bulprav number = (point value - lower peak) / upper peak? -0.12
